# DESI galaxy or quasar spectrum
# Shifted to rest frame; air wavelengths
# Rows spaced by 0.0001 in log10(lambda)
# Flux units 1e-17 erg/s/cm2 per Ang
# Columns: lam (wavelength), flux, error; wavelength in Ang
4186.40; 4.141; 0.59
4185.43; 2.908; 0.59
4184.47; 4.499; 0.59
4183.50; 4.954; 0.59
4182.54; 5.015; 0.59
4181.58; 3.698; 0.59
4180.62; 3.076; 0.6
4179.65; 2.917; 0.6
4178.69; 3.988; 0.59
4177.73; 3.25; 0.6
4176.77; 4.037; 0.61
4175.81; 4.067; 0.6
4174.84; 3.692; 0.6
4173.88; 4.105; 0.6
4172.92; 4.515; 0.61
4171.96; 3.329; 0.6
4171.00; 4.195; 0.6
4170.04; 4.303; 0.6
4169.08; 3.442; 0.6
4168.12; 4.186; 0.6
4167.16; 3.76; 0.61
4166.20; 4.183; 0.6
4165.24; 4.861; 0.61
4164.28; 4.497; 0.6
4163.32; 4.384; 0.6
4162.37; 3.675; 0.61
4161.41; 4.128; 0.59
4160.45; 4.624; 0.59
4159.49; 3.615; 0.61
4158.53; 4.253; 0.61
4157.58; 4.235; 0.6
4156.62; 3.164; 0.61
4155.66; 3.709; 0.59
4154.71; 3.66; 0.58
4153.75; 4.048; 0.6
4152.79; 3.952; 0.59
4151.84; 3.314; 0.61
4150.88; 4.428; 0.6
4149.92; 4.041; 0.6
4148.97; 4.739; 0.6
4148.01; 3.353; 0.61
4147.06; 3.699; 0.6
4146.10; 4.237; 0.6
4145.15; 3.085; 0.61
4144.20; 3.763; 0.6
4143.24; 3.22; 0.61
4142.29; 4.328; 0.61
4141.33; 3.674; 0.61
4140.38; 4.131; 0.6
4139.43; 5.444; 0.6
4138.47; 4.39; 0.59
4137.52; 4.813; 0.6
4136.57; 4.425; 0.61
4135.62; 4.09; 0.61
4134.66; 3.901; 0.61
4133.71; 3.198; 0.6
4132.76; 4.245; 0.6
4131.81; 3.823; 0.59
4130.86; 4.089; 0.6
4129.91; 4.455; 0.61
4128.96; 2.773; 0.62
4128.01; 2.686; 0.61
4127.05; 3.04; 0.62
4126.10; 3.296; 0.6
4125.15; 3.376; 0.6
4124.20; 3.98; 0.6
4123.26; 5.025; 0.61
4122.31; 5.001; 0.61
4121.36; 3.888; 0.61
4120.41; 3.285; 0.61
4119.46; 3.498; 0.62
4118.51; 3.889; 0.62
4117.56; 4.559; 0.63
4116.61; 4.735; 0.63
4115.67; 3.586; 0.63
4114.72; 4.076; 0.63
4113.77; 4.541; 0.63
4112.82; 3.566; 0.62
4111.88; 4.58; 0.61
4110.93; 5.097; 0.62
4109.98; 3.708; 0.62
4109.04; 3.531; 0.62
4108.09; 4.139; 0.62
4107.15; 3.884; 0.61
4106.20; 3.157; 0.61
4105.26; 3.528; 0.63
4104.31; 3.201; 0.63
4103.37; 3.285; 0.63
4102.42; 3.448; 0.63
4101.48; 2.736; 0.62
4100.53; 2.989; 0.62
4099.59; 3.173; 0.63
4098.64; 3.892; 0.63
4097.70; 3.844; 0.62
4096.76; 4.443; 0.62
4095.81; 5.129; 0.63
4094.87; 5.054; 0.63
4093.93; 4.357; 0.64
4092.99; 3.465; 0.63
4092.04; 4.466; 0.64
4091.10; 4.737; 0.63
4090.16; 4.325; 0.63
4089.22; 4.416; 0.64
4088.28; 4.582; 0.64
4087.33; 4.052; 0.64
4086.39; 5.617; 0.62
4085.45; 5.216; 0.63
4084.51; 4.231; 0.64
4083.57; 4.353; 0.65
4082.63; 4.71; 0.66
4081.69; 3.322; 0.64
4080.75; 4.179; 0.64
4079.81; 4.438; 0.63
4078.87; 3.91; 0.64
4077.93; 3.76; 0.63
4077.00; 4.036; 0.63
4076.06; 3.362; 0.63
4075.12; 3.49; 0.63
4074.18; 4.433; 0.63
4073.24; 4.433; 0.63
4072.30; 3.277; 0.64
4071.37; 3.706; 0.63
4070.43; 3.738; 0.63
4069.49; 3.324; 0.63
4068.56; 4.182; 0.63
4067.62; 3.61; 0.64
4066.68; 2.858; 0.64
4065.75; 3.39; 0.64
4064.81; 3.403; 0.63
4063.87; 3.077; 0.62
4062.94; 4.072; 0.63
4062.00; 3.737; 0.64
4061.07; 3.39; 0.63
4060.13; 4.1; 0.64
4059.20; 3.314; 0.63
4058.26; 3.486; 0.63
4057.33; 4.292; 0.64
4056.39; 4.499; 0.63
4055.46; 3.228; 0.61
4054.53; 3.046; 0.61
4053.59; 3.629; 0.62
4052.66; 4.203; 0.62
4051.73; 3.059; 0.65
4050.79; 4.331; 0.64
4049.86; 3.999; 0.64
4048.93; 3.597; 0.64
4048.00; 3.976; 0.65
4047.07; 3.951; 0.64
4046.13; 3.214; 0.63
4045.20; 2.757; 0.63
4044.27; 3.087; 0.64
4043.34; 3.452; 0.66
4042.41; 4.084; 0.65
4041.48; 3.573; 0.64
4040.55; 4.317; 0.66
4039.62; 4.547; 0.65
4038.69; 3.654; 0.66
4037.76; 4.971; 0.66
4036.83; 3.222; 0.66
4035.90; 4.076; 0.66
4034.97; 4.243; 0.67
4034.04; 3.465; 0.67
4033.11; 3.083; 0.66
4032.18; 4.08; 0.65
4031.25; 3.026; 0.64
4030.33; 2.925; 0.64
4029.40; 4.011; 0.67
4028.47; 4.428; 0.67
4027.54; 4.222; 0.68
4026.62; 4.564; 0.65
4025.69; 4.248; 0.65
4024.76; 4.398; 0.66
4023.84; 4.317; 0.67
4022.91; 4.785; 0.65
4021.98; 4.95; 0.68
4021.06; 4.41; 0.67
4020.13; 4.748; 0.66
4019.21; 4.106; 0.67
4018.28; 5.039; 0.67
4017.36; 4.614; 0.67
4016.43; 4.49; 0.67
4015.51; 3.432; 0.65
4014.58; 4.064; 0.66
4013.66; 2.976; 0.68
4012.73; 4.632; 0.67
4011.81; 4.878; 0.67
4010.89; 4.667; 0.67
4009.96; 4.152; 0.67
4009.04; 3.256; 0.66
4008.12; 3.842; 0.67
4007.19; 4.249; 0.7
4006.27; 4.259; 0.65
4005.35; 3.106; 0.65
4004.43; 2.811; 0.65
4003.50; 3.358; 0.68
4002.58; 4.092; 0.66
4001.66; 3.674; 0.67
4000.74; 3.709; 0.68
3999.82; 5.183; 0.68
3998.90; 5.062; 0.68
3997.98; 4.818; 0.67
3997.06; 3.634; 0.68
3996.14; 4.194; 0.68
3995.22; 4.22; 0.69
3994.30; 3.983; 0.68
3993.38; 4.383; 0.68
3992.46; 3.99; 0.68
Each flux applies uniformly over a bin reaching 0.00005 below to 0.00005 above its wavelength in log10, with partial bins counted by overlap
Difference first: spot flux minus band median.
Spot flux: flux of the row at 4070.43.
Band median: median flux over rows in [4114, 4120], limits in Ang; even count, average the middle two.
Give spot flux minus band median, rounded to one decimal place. -0.2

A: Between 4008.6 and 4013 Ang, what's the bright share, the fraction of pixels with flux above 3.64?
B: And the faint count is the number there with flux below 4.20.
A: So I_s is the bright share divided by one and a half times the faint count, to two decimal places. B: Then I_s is 0.27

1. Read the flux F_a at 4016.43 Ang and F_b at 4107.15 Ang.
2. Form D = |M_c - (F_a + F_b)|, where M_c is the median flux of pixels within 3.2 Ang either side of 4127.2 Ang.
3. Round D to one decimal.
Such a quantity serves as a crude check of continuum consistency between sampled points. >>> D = 5.1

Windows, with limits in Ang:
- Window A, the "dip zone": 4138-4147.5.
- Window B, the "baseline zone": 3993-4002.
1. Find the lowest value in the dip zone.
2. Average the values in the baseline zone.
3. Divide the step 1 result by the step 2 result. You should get 0.72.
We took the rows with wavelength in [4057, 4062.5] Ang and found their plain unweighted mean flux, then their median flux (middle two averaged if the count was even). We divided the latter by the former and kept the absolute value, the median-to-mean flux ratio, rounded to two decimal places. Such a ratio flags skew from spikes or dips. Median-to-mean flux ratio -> 0.97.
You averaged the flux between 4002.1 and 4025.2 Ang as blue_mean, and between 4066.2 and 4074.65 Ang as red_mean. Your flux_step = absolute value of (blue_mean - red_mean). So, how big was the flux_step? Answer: 0.42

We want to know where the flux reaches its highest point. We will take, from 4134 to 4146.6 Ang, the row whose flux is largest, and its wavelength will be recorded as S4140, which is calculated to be 4139.43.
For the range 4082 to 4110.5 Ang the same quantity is 4086.39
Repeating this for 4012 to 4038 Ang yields 4018.28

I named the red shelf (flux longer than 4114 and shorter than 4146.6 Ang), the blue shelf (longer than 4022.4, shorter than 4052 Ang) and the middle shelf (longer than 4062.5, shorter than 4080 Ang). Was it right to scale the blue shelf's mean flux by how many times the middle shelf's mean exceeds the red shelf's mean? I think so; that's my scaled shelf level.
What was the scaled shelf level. 3.6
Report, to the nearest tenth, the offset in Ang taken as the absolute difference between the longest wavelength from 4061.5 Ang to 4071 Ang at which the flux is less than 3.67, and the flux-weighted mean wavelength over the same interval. 3.3 Ang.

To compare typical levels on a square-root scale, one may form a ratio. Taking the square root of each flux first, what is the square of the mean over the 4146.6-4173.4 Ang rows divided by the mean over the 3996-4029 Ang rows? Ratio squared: 0.96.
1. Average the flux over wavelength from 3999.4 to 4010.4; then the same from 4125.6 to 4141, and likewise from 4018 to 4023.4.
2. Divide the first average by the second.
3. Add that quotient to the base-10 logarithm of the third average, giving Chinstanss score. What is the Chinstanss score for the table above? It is 1.64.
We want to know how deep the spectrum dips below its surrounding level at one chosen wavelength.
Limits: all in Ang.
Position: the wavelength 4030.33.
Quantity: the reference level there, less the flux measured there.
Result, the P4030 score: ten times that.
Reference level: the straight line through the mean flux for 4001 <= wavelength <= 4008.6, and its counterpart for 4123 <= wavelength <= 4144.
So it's 8.0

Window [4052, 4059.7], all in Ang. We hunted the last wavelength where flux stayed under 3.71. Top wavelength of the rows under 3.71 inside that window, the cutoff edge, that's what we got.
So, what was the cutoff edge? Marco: 4059.20 Ang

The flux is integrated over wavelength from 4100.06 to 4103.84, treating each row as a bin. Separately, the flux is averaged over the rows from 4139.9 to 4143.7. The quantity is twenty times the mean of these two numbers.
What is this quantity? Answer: 156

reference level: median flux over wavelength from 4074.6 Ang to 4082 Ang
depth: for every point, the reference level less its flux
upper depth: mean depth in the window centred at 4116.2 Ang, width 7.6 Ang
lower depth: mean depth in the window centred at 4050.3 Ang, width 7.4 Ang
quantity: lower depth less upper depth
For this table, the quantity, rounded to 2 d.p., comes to 0.21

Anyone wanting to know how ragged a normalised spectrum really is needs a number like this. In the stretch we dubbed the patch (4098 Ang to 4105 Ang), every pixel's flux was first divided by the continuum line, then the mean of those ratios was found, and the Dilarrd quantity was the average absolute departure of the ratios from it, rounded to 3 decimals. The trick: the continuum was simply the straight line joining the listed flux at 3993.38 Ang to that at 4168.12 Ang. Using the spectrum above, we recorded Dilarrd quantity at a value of 0.059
